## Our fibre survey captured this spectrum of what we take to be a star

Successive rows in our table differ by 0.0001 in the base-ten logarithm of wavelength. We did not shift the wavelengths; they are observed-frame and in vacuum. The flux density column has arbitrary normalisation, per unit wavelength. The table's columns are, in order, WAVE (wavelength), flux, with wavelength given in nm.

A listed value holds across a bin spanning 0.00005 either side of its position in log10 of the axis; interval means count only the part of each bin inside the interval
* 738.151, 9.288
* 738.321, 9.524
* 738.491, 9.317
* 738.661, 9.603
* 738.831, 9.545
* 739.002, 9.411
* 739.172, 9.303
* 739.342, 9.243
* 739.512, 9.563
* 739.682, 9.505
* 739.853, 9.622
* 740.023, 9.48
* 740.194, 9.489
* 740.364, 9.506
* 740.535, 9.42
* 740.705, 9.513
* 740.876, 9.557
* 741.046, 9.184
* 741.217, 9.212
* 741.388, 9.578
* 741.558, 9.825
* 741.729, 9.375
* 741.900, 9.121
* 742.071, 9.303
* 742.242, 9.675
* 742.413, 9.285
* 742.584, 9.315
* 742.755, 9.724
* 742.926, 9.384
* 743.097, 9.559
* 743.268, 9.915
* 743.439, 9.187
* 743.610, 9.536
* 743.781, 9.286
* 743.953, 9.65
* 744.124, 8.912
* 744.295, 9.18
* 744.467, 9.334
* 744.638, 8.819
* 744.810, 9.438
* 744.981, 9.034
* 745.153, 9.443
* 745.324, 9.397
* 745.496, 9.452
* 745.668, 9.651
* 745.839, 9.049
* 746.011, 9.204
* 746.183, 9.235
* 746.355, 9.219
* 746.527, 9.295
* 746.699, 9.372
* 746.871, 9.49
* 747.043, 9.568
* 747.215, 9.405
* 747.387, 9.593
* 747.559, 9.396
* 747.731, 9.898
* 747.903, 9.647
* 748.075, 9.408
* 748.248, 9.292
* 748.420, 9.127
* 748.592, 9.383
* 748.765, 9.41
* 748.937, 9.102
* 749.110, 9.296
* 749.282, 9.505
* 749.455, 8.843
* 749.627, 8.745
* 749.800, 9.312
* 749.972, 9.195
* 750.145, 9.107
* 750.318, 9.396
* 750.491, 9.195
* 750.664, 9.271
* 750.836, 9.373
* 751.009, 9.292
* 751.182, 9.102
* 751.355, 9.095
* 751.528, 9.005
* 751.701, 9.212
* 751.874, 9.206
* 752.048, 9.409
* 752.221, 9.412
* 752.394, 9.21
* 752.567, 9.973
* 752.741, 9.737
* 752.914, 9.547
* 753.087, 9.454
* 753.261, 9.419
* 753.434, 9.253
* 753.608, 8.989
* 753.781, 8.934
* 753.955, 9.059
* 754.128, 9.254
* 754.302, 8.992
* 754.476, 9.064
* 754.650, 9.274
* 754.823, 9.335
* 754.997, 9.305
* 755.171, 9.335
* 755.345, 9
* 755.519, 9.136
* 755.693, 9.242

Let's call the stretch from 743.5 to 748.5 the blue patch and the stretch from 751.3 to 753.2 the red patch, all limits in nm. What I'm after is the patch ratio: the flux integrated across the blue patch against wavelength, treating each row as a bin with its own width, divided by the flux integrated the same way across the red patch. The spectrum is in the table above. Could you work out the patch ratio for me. 2.6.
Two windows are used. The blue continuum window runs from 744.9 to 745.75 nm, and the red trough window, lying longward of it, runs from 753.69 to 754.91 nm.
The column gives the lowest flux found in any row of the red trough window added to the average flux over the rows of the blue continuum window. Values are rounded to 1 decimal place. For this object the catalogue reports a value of 18.3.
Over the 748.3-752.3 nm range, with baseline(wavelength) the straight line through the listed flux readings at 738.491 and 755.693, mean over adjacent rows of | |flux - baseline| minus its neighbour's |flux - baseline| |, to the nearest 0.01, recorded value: 0.10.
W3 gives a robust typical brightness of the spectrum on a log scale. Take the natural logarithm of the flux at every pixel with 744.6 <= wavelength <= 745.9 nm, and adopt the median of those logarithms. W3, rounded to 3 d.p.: 2.243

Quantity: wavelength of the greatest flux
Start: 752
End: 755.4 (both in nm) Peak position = 752.567 nm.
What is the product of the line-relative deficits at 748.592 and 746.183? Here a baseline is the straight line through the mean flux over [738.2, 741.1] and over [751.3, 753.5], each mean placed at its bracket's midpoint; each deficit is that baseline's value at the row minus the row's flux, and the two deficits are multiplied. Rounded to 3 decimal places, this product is 0.004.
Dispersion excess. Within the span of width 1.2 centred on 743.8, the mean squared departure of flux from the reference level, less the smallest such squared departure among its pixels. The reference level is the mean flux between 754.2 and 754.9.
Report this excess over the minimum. 0.14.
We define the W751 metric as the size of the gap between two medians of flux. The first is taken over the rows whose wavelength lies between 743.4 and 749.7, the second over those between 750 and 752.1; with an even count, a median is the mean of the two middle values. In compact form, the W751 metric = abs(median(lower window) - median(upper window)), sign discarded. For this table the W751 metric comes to 0.16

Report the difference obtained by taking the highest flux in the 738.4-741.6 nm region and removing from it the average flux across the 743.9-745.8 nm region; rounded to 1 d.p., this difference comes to 0.5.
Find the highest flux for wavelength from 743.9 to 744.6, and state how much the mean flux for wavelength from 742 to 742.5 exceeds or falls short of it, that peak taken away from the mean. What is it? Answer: -0.23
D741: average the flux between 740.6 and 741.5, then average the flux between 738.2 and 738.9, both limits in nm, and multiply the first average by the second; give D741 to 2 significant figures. 89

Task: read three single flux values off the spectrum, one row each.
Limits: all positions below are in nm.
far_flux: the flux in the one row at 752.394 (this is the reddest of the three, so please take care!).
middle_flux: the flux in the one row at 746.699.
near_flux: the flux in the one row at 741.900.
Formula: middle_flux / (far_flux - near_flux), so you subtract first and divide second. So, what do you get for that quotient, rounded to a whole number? 105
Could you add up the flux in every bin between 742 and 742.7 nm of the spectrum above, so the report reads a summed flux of 38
